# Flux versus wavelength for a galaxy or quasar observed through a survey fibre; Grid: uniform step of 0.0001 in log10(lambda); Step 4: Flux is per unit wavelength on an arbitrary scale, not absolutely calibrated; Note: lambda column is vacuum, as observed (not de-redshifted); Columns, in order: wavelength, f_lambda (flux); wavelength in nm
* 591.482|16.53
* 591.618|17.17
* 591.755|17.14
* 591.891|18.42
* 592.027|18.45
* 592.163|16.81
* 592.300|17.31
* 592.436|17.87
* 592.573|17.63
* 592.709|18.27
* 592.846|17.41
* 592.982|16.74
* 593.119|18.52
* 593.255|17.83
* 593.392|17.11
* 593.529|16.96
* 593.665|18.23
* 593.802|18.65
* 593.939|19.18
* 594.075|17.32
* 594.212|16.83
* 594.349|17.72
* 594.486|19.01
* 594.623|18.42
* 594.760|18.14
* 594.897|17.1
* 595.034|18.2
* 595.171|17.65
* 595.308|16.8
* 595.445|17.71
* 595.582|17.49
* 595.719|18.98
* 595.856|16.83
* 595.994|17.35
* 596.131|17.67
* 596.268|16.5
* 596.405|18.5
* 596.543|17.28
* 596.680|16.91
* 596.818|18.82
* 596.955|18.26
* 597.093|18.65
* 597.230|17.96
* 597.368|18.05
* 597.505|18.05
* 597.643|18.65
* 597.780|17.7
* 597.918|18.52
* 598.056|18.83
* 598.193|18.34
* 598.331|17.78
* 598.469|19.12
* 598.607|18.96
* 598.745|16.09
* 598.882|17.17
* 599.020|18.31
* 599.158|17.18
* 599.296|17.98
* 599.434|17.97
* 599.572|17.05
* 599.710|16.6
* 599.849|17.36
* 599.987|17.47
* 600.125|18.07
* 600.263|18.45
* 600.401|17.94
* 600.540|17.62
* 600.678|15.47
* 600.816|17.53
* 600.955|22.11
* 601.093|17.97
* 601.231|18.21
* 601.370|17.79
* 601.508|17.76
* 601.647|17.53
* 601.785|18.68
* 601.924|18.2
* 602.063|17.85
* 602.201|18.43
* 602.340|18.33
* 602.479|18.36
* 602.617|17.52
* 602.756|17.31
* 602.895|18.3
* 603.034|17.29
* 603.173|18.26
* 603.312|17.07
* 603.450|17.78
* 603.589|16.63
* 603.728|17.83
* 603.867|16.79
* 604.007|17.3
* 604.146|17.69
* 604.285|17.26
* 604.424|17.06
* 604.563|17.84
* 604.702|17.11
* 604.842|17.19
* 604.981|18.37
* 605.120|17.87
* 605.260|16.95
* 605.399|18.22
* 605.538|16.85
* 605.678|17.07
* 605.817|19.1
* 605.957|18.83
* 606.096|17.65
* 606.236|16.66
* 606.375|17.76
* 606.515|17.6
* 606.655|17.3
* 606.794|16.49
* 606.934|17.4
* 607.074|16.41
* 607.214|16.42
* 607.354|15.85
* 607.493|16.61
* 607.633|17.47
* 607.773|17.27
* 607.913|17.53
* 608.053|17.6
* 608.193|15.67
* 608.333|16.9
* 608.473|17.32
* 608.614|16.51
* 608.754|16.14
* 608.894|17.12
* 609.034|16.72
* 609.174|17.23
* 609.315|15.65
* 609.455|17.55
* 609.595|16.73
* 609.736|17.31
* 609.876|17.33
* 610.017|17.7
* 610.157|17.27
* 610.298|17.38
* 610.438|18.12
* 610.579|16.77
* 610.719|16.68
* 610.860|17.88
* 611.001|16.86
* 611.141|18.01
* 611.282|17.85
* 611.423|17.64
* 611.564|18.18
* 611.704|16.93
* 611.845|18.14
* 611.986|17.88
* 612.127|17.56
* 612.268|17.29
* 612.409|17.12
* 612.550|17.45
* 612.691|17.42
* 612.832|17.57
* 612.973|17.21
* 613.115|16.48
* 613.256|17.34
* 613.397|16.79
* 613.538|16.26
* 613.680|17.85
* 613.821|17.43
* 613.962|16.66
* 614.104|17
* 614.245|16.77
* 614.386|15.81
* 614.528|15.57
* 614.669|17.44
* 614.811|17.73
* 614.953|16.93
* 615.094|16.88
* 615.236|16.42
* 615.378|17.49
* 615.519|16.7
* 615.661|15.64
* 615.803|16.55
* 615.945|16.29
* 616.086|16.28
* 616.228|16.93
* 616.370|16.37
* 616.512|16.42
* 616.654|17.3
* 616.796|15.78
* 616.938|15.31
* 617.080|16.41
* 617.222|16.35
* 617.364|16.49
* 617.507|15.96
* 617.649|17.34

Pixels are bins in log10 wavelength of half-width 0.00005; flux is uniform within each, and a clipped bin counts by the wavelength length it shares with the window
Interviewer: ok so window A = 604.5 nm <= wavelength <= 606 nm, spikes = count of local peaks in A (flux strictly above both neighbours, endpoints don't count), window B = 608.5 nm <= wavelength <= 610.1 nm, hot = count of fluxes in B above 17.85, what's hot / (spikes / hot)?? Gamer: 0.0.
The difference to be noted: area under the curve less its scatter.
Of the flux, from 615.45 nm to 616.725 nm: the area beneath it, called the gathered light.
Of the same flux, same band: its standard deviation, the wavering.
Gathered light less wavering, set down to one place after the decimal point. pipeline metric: 20.6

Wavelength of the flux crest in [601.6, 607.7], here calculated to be 605.817 nm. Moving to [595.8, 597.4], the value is 596.818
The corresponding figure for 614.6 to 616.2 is 614.811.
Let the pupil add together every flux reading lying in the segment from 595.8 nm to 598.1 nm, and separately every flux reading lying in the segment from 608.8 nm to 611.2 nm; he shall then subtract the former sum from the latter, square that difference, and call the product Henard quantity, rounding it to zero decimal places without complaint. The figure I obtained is 149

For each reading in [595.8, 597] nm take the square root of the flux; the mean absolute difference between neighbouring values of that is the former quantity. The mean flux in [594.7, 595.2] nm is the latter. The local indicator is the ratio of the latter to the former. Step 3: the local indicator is 148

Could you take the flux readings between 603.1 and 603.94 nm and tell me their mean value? 17.4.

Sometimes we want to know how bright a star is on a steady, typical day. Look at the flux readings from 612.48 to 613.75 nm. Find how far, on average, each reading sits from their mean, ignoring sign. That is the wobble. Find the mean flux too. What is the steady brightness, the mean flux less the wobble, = 16.72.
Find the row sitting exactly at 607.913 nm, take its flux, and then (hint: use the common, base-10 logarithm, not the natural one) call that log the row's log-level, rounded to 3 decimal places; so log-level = 1.244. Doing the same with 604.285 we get 1.237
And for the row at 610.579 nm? 1.225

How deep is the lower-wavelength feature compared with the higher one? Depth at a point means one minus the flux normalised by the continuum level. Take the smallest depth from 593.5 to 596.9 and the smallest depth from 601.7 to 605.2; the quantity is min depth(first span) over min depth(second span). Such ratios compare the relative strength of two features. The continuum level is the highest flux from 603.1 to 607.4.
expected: -0.19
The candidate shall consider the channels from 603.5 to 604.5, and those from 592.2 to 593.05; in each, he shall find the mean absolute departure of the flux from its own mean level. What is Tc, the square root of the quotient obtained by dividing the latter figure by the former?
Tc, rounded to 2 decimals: 1.06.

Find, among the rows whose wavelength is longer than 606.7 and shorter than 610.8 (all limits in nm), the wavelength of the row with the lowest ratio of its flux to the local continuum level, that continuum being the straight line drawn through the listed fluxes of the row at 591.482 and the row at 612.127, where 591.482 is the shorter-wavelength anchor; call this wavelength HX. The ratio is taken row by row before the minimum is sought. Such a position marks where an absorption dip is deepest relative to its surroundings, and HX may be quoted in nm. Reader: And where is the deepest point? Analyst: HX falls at 609.315 nm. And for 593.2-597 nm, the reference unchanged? 596.268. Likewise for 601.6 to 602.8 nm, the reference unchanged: 602.756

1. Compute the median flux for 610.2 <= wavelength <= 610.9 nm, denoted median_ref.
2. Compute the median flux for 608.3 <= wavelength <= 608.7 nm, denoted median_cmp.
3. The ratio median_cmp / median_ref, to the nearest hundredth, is 0.97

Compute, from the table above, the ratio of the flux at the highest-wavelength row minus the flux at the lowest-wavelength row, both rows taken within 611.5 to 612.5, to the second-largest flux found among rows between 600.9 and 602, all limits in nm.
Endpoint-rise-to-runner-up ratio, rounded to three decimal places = -0.057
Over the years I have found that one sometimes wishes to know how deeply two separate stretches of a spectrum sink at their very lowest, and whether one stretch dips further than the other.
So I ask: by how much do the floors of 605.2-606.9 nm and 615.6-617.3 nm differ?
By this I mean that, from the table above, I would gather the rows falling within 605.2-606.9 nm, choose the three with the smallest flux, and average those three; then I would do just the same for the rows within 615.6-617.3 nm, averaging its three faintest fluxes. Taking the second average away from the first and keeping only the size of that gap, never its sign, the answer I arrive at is 1.1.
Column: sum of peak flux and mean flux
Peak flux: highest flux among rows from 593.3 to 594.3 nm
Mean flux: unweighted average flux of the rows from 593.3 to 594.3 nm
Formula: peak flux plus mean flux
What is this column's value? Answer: 36.9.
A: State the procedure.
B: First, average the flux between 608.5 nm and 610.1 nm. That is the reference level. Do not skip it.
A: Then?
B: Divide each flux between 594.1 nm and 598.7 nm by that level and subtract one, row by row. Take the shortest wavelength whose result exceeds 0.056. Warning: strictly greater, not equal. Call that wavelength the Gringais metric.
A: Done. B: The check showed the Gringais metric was 594.486 nm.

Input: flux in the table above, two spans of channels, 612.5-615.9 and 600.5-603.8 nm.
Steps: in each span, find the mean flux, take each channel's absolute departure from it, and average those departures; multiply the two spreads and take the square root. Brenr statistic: 0.58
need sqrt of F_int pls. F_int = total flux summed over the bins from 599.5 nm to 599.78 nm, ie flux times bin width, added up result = 2.2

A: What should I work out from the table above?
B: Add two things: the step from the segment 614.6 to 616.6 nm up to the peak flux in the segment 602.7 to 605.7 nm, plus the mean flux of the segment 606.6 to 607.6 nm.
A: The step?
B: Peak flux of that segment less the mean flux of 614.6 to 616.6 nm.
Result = 18.3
